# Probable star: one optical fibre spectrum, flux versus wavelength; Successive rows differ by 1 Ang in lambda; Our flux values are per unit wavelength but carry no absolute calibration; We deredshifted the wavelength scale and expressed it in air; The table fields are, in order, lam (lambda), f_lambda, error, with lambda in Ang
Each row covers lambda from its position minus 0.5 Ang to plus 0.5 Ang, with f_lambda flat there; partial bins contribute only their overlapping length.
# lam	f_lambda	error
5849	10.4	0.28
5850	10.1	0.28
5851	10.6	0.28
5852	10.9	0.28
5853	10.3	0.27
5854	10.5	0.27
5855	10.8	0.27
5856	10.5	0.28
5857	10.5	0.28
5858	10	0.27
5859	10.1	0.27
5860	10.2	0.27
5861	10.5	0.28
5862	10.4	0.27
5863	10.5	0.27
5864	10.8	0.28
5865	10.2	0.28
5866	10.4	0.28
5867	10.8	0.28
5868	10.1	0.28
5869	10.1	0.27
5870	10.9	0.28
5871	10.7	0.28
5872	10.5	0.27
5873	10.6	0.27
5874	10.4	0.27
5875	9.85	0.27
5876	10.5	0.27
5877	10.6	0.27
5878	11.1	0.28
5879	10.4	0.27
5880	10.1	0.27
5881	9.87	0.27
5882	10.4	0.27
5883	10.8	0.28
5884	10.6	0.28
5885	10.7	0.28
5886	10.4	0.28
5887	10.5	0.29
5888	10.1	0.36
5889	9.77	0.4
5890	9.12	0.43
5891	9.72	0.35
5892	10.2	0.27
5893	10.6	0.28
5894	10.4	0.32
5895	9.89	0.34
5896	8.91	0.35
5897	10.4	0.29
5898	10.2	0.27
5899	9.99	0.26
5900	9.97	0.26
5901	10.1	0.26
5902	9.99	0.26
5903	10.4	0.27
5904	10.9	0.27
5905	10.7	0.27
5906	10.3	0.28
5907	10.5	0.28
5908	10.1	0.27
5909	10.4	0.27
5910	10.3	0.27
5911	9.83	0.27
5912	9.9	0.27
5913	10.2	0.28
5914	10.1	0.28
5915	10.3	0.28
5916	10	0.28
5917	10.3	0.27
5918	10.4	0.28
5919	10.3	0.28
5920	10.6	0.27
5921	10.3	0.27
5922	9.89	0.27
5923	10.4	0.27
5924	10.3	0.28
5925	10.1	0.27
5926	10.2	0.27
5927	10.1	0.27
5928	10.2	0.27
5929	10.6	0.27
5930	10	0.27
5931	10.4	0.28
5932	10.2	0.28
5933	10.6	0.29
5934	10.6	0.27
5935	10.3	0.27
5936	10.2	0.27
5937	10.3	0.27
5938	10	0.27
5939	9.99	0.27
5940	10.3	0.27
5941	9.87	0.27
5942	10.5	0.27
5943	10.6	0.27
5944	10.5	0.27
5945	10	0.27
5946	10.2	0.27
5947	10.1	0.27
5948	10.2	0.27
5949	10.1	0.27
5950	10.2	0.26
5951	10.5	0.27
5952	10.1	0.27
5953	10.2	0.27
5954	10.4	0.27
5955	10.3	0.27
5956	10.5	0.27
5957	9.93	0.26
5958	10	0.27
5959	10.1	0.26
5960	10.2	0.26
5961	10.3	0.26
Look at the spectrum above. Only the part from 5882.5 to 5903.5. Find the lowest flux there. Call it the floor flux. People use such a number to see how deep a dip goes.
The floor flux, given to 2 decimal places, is 8.91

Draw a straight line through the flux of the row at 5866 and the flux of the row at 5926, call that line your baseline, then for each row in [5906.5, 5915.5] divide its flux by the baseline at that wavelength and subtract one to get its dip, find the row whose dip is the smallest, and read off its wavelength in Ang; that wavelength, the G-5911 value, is 5911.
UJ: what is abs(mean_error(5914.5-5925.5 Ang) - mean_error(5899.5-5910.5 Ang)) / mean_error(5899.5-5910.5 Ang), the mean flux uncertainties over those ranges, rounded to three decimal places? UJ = 0.020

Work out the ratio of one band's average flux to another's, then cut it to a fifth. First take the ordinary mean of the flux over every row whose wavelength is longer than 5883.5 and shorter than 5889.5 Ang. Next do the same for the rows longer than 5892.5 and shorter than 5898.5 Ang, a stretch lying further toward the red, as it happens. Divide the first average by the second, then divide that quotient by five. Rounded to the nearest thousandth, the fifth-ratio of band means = 0.206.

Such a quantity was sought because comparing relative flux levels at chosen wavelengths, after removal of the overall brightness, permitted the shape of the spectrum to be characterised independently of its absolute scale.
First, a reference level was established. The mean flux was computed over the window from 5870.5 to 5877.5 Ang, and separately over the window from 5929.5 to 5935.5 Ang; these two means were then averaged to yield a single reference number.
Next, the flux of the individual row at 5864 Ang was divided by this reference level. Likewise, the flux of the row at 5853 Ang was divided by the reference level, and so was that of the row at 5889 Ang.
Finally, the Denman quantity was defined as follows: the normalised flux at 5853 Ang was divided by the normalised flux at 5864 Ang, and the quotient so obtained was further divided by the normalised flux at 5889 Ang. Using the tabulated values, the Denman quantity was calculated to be 1.02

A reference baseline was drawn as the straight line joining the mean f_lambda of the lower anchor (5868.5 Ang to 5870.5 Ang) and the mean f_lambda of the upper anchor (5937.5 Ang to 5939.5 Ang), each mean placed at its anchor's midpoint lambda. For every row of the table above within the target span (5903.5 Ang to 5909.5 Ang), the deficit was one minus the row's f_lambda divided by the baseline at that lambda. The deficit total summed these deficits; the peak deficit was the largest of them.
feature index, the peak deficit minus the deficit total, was 0.16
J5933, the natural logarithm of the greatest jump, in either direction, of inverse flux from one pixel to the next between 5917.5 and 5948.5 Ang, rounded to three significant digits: -5.10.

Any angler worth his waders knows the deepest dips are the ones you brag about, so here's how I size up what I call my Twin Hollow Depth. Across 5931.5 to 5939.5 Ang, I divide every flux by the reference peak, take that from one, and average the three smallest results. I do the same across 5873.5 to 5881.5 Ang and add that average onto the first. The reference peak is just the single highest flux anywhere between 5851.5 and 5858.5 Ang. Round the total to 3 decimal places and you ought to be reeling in 0.052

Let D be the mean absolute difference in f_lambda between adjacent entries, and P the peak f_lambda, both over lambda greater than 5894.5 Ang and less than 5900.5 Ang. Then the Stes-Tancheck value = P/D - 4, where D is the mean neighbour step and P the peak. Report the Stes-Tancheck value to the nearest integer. 14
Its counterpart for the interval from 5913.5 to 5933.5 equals 35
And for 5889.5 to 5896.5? 16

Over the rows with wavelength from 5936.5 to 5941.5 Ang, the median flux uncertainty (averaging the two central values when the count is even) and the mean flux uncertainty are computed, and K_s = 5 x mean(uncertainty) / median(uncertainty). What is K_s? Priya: 5.00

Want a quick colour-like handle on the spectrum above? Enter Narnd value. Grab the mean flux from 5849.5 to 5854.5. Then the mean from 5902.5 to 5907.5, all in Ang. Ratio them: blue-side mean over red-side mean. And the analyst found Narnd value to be 0.99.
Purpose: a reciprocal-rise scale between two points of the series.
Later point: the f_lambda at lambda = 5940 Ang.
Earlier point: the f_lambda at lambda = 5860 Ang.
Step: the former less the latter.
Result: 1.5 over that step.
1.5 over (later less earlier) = 15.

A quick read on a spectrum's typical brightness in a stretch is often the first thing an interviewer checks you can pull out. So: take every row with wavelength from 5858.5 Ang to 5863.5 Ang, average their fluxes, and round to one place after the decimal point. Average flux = 10.3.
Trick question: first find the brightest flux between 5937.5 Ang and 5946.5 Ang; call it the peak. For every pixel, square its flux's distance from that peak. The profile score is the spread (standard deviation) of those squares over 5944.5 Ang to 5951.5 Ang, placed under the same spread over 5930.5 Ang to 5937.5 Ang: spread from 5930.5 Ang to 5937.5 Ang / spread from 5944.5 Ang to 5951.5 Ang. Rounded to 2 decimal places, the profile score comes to 0.62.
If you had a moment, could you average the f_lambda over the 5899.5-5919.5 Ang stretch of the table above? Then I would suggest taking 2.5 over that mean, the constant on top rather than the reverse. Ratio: 0.244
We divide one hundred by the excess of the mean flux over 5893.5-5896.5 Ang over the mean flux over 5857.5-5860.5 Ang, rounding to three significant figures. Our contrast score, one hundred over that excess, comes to -273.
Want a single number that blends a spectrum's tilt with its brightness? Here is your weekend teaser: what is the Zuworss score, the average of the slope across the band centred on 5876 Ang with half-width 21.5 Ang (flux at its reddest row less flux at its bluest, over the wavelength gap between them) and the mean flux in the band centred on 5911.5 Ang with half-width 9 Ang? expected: 5.15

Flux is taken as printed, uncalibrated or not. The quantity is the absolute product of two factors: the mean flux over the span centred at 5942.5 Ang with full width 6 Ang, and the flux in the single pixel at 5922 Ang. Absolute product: 102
